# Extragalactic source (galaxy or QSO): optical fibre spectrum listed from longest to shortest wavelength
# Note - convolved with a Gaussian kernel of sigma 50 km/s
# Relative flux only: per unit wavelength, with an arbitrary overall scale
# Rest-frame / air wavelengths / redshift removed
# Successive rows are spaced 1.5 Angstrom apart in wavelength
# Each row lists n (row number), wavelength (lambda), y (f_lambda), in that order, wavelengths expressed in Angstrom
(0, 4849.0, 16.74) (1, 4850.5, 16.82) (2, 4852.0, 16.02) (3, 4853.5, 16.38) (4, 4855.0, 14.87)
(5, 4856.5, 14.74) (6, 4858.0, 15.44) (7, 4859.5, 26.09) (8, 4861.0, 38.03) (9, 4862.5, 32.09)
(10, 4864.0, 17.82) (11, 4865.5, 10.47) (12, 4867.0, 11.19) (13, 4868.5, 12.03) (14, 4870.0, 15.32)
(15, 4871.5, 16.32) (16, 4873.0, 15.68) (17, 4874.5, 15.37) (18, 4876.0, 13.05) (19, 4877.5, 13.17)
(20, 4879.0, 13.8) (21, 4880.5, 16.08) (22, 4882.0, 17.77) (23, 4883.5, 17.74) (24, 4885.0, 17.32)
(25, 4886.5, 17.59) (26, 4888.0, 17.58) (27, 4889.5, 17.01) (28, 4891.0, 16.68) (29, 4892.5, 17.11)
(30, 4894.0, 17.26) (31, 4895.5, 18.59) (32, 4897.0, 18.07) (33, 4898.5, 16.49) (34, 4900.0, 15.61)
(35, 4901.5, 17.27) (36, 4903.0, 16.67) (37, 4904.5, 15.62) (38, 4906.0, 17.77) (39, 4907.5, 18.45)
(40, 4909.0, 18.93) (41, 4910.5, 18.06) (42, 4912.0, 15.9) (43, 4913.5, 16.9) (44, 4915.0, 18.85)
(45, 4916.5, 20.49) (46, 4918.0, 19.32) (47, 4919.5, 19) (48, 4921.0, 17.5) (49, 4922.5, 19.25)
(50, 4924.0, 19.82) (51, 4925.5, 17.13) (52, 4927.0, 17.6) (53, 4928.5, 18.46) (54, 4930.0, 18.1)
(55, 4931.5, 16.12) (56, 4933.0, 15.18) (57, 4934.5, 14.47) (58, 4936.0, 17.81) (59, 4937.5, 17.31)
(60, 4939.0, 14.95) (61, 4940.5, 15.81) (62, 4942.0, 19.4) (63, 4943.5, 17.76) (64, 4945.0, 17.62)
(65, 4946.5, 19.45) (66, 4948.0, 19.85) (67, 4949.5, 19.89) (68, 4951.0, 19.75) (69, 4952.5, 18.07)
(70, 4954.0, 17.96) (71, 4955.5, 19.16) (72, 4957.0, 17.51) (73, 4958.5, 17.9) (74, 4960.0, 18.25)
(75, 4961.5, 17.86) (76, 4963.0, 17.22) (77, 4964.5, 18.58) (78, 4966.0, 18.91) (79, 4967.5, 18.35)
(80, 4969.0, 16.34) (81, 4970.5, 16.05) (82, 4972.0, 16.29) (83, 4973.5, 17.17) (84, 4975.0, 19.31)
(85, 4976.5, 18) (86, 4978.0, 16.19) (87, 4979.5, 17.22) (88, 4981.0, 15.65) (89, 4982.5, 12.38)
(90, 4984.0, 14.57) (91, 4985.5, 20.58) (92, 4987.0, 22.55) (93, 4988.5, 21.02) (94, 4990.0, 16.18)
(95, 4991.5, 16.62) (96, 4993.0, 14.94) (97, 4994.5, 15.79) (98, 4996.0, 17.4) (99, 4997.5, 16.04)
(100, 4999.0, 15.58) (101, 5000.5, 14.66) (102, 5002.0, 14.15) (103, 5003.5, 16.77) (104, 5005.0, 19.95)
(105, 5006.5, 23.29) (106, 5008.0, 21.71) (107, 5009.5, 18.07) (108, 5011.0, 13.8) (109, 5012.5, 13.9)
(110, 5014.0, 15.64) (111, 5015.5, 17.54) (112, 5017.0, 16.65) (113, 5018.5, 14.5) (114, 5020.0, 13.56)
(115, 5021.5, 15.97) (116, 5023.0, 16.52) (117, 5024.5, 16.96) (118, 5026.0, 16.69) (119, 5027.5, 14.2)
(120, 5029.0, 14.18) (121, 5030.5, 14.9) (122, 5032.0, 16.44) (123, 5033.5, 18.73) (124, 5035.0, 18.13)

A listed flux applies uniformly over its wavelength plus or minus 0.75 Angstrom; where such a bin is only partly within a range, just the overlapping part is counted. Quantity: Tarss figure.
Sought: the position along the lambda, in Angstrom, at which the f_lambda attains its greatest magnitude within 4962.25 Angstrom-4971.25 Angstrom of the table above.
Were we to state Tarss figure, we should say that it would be 4966.0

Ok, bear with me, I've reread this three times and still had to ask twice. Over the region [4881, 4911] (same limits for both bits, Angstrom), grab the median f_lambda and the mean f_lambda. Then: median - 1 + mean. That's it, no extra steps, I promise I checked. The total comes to 33.8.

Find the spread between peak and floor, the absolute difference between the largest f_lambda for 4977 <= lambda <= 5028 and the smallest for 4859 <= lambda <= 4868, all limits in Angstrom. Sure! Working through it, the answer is 13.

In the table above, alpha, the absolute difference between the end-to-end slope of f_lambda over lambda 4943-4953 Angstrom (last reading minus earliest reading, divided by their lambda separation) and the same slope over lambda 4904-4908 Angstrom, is 0.91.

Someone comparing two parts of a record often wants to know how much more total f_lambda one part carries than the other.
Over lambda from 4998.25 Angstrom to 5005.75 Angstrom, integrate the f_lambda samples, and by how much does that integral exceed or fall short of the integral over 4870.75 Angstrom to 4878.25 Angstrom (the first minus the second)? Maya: 11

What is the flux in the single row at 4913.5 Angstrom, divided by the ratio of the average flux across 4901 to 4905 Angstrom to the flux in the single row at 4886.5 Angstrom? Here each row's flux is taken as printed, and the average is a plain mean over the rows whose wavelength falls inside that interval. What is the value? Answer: 18.0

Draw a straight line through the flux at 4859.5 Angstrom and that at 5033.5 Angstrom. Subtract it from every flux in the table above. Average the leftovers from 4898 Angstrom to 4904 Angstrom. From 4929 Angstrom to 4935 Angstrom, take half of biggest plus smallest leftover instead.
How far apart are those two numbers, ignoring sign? 1.1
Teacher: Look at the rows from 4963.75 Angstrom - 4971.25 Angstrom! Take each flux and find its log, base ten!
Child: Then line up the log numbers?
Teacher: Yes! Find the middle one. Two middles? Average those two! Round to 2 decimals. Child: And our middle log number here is 1.26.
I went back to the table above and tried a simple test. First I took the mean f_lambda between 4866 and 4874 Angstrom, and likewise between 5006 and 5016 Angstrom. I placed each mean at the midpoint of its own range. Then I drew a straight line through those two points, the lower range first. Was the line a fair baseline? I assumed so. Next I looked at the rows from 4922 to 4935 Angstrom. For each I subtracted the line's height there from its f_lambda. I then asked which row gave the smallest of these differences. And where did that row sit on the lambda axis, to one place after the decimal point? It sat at 4934.5 Angstrom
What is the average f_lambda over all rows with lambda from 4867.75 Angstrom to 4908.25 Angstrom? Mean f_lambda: 16.3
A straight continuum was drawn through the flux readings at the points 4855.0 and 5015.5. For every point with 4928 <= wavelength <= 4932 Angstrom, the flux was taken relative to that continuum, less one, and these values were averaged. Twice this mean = 0.18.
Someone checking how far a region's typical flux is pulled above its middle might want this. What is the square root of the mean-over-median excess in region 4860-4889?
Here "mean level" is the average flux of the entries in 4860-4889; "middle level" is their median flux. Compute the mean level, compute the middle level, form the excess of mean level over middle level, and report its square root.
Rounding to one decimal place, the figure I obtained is 1.1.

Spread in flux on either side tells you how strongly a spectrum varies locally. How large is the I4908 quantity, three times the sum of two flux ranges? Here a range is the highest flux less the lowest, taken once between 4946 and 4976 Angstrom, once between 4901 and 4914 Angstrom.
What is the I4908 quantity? 21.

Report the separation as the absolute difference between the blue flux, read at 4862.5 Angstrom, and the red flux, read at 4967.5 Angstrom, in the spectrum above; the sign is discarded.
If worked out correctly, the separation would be 14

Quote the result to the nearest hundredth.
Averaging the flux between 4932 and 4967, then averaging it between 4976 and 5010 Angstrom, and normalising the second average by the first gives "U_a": 0.97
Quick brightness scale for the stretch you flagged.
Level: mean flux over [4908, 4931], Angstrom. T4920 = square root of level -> 4.28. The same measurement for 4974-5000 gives 4.13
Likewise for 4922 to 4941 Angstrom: 4.13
